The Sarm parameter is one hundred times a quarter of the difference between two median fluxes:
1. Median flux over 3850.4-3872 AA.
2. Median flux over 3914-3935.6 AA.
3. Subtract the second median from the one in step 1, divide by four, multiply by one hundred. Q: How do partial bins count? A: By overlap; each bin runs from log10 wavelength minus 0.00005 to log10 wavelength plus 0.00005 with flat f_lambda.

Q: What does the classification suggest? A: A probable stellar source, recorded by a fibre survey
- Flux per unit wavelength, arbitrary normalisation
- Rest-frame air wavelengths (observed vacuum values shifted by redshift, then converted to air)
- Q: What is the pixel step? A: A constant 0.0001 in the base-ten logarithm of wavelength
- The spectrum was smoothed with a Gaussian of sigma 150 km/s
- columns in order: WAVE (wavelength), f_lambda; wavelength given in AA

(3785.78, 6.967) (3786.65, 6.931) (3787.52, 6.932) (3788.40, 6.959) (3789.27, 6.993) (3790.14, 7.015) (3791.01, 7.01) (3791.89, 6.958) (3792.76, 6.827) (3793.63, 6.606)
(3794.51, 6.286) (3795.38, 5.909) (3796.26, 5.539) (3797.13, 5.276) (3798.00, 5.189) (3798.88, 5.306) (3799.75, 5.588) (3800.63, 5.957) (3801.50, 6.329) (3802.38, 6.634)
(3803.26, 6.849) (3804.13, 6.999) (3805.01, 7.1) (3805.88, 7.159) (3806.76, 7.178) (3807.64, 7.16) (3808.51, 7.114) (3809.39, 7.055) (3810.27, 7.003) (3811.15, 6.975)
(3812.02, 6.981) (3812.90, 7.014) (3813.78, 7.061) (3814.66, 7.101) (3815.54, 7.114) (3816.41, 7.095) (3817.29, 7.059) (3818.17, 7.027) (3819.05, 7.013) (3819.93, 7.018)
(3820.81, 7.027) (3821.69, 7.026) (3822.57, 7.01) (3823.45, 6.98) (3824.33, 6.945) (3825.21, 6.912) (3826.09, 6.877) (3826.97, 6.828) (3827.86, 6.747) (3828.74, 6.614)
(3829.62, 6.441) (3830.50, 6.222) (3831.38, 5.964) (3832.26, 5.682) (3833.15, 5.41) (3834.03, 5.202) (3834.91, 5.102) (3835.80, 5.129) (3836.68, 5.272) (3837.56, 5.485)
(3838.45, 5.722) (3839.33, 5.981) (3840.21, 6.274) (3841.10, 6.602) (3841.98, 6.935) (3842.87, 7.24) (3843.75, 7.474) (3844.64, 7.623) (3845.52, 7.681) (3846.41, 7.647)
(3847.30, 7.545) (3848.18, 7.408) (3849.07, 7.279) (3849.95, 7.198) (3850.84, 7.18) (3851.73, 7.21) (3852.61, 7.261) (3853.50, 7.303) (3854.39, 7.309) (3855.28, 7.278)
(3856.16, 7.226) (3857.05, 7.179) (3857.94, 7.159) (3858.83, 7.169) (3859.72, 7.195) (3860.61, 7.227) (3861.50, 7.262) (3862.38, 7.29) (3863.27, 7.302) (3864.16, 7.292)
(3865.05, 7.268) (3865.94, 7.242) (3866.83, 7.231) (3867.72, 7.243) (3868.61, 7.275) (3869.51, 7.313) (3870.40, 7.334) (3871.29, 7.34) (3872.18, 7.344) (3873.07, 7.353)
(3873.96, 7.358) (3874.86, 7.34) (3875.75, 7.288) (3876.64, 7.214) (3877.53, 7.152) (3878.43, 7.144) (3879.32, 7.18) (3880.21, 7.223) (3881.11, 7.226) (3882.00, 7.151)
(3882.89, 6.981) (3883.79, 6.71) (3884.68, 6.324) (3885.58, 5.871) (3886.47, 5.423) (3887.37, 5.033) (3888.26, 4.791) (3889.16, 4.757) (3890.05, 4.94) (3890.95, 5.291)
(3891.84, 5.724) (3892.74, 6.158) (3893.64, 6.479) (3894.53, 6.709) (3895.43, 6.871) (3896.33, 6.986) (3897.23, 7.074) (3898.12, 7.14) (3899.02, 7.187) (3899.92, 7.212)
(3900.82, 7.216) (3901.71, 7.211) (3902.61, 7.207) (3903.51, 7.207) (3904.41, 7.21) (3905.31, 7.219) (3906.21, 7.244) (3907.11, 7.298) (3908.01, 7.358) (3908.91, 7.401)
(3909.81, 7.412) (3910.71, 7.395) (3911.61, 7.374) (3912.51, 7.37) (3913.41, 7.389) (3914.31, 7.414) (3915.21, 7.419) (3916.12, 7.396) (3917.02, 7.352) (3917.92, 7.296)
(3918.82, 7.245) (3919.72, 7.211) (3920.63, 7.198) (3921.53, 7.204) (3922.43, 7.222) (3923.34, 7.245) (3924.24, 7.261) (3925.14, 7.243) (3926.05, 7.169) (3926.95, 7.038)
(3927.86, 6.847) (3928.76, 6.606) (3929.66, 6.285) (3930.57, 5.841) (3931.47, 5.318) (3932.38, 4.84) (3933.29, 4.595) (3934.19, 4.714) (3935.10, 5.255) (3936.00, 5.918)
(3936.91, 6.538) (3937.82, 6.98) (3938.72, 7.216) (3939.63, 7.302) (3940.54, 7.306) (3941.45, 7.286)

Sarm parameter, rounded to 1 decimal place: 1.5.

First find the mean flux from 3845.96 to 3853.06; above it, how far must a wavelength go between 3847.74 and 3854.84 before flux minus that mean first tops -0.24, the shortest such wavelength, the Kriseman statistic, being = 3848.18 AA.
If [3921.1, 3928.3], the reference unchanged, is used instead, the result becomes 3921.53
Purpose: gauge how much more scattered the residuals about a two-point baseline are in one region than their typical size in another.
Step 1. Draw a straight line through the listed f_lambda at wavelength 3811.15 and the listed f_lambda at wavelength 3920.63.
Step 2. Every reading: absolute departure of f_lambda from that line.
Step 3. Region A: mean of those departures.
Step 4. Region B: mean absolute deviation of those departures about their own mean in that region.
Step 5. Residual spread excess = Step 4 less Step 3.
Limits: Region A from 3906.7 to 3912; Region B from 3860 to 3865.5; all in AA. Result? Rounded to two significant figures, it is -0.18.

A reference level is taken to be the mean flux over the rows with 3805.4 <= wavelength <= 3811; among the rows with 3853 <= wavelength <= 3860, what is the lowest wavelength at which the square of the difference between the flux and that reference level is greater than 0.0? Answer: 3853.50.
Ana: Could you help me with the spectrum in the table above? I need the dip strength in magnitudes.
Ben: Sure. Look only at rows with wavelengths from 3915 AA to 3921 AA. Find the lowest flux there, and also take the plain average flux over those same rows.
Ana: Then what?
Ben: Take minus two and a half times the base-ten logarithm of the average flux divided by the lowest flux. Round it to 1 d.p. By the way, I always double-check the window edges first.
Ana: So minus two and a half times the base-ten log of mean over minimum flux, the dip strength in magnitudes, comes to 0.0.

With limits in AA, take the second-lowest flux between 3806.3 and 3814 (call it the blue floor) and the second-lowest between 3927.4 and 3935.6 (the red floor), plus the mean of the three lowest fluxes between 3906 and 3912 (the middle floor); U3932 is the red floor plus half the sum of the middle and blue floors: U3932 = 11.9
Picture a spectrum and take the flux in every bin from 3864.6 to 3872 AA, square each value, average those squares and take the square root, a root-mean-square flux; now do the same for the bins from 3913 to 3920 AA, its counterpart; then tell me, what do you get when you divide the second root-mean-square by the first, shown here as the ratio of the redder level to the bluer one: 1.01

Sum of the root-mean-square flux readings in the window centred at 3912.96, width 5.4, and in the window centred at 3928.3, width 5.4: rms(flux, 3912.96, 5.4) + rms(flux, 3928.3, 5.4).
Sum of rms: 14.0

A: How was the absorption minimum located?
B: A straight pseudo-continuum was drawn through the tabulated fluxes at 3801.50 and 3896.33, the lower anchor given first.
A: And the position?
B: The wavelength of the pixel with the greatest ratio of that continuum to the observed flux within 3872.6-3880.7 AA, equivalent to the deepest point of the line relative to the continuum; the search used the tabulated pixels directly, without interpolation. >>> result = 3878.43 AA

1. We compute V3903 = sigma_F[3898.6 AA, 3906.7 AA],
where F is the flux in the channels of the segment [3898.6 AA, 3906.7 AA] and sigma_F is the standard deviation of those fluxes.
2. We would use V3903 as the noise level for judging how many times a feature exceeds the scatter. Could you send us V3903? 0.01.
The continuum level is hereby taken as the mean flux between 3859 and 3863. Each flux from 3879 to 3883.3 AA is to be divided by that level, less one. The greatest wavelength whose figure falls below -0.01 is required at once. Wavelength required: 3882.89 AA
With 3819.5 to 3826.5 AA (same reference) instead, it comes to 3826.09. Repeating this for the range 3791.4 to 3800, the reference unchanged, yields 3799.75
